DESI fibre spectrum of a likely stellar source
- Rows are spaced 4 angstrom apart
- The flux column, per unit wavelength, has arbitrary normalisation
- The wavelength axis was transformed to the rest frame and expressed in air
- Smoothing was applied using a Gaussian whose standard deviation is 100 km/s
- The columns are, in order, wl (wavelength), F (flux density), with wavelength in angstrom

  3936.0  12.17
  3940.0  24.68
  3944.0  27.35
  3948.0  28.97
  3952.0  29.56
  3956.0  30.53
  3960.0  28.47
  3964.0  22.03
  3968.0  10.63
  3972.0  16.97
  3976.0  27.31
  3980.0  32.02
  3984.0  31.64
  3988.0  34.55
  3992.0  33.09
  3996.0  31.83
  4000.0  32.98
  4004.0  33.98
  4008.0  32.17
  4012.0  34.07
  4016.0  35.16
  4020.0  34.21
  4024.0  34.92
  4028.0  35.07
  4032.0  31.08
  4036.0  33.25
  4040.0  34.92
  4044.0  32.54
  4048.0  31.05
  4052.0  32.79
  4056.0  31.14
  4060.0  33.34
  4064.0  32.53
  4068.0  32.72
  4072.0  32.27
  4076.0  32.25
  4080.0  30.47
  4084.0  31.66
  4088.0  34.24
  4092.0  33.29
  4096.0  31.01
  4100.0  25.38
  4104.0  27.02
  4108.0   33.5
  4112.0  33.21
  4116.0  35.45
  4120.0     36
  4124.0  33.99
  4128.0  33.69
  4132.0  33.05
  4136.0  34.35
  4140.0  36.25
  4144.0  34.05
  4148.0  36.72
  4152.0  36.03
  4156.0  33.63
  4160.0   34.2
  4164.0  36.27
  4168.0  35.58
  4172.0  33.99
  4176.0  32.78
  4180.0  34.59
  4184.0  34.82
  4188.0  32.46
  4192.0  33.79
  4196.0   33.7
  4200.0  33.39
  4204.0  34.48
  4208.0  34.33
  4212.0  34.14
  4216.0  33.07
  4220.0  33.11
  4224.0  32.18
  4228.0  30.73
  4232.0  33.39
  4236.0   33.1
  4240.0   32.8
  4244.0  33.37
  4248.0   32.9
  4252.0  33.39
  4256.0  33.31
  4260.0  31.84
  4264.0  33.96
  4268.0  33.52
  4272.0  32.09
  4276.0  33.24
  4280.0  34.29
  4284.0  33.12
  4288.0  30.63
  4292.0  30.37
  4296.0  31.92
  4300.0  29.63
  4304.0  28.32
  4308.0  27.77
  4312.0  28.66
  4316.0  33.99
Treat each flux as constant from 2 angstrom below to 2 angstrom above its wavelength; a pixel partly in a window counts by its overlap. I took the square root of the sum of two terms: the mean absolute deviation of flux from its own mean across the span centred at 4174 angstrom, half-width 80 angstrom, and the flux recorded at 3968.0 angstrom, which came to 3.5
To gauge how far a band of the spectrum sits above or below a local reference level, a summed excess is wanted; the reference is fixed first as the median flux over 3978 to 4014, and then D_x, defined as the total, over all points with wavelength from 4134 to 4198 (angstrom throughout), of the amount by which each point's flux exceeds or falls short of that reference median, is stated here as 26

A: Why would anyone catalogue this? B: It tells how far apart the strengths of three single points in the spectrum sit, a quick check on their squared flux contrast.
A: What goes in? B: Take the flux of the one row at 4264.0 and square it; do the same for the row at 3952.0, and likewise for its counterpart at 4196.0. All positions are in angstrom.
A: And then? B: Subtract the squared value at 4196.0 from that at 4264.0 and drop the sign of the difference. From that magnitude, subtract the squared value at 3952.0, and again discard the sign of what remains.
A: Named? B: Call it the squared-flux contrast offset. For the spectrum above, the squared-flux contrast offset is 856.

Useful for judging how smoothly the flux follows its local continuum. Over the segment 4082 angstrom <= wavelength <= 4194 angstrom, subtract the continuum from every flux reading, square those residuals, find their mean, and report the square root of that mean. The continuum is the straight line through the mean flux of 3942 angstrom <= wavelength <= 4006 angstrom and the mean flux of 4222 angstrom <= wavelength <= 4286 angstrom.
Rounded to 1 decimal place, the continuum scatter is 3.5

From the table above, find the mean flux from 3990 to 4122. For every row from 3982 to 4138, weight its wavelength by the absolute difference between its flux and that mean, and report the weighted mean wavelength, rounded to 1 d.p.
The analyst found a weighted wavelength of 4069.3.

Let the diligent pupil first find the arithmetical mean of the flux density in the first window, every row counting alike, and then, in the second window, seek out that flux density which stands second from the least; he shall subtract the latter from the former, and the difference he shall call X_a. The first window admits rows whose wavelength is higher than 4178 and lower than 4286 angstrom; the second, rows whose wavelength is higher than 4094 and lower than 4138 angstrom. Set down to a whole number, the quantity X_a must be 6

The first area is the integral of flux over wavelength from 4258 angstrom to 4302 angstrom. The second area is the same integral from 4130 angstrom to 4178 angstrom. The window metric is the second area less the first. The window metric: 249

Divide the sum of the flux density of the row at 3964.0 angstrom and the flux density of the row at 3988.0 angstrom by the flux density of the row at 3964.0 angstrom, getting 2.57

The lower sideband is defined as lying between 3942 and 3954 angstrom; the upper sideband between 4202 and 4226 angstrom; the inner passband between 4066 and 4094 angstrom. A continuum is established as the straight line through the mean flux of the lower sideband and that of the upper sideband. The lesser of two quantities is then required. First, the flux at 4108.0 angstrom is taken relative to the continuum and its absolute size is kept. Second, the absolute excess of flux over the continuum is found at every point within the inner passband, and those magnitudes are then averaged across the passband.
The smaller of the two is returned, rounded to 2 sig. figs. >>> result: 1.5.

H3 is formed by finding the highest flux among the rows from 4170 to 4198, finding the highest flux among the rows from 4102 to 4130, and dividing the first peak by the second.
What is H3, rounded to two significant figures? 0.97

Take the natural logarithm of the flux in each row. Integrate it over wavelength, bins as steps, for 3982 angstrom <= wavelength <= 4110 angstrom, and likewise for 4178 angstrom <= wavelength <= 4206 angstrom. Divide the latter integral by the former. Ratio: 0.2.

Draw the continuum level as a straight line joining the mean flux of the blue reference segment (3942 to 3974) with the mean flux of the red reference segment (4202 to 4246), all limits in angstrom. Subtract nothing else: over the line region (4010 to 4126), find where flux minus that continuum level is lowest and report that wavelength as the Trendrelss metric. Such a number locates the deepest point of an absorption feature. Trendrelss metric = 4100.0 angstrom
